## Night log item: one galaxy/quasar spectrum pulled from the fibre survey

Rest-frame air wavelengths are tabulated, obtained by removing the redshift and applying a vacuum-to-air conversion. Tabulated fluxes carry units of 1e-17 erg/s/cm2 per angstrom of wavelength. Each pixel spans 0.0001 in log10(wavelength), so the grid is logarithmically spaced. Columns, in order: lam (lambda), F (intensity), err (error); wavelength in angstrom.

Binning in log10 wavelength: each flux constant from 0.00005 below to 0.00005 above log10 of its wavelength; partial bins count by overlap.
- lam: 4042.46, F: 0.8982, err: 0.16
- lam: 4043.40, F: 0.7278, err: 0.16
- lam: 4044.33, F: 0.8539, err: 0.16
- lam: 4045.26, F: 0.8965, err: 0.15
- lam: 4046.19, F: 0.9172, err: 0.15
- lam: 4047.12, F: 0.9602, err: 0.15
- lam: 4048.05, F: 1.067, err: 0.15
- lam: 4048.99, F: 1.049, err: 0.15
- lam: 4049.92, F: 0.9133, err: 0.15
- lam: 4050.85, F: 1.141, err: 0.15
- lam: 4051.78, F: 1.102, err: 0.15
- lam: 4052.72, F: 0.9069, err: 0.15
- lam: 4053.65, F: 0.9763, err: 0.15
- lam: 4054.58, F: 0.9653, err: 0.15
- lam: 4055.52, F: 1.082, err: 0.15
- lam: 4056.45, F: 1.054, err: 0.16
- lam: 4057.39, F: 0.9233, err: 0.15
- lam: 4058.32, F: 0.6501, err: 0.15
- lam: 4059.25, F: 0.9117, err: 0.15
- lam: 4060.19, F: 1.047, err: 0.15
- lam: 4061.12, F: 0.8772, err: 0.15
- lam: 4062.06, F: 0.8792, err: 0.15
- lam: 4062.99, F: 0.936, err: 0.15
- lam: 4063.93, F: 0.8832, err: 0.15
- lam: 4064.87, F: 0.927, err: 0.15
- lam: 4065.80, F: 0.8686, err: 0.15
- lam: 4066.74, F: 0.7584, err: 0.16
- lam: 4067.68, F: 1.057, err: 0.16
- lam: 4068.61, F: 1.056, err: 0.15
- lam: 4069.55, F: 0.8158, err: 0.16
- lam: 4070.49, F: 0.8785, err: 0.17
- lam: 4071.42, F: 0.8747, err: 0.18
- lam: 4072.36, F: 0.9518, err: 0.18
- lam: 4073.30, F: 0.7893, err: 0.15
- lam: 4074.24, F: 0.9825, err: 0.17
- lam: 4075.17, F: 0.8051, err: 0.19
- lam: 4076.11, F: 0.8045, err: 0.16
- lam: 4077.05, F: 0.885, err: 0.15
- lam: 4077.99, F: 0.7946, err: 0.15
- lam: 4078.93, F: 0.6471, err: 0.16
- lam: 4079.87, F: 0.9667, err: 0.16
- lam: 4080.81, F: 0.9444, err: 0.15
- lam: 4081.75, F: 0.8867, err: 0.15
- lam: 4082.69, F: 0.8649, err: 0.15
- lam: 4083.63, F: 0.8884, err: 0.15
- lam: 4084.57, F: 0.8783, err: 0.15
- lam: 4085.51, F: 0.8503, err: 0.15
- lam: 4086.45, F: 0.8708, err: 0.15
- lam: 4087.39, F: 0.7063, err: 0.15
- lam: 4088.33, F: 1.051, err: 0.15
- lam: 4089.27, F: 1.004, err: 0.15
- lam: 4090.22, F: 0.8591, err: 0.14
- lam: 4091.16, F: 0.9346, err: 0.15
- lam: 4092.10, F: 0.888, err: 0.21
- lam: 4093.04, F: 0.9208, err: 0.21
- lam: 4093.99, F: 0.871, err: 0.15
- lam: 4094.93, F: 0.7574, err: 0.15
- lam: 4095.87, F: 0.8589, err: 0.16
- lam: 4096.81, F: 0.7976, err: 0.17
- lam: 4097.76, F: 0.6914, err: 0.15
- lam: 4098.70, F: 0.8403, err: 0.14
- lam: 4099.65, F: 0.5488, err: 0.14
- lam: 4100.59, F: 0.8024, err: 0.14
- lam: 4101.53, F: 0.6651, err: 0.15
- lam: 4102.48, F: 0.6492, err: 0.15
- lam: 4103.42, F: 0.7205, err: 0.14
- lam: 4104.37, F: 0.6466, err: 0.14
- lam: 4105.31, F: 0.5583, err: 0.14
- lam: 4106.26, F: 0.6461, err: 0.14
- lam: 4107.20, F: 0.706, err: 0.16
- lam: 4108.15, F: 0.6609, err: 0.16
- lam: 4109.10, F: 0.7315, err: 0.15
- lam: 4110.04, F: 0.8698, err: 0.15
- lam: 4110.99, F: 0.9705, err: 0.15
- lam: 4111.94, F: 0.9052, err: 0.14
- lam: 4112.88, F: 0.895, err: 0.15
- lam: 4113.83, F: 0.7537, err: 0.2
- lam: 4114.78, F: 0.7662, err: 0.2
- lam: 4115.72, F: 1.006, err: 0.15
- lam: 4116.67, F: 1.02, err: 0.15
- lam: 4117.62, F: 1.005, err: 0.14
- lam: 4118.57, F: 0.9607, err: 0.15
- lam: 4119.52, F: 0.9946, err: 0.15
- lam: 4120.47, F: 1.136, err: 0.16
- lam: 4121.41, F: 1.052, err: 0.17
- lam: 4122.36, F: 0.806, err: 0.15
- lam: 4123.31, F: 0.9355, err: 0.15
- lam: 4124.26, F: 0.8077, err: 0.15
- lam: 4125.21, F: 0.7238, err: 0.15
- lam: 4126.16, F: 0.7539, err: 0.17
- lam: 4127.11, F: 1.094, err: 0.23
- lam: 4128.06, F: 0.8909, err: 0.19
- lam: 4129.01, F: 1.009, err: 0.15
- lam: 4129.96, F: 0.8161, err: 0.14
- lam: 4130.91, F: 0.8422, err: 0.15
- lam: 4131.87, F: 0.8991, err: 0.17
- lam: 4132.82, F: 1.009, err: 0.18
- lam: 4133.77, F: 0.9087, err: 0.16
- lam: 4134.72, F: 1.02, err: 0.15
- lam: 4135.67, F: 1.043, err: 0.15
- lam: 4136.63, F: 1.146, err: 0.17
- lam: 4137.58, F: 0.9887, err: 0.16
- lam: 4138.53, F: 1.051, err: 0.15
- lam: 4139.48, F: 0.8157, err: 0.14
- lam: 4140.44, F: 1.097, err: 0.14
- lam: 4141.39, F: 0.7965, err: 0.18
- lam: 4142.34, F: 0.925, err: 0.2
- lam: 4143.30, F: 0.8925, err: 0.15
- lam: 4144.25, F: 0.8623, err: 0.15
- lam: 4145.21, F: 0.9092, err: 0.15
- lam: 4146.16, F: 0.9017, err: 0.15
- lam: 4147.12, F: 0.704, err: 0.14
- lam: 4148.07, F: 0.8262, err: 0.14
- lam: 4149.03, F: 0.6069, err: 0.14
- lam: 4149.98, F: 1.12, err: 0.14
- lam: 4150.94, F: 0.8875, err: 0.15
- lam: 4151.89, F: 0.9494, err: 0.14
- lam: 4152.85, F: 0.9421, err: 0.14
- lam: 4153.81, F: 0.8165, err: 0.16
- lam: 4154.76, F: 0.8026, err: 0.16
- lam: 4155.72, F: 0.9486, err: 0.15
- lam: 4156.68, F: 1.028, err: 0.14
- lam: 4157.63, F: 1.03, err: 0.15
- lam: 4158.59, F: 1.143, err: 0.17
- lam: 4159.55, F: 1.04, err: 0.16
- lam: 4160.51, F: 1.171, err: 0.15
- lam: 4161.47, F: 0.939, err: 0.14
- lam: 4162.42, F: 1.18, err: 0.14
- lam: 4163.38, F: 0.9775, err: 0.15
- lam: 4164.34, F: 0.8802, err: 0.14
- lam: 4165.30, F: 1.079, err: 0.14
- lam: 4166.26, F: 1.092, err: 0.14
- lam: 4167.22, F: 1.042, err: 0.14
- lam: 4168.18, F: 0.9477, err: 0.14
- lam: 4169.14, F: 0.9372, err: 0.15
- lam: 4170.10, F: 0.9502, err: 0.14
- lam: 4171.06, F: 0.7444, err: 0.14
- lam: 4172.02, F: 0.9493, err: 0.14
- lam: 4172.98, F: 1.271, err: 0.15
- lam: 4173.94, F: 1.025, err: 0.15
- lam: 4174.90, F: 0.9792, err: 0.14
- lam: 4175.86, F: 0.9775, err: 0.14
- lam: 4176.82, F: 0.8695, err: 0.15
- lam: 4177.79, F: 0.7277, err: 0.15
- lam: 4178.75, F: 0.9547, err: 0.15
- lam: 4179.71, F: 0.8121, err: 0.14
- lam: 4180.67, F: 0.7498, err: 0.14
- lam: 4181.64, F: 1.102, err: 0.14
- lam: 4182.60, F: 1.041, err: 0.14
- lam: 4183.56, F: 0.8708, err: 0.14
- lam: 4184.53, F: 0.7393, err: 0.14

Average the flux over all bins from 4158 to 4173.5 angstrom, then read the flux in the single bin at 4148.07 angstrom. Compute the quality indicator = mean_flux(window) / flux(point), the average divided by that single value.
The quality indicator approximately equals 1.24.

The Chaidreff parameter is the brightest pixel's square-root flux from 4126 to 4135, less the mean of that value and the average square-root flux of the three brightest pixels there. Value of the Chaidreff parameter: 0.013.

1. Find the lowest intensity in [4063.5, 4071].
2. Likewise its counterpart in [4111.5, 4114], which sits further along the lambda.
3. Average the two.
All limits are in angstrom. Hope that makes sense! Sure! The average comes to 0.76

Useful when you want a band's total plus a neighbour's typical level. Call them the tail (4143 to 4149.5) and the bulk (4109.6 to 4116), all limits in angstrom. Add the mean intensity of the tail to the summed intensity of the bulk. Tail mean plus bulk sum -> 7.0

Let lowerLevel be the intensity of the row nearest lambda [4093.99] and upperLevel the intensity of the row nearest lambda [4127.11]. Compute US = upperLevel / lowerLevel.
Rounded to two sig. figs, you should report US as 1.3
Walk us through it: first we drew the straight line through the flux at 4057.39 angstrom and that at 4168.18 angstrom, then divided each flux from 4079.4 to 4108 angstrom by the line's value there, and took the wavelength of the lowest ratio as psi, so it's 4099.65 angstrom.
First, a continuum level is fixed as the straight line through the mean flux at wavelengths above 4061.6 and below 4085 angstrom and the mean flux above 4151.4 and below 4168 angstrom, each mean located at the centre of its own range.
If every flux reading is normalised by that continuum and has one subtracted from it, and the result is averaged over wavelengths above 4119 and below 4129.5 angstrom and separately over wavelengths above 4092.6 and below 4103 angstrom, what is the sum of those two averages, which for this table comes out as -0.19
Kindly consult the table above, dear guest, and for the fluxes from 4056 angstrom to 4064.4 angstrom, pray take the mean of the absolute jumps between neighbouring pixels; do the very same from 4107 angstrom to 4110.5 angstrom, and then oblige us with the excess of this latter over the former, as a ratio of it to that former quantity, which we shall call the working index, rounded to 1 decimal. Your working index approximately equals -0.4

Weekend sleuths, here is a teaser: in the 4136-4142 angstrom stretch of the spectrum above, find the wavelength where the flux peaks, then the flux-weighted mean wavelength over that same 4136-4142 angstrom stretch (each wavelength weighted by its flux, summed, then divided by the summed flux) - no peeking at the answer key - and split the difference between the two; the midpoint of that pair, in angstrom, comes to 4137.8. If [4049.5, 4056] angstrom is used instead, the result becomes 4051.8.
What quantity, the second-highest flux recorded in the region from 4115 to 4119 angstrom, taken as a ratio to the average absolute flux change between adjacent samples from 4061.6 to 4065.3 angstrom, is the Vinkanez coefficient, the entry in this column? 20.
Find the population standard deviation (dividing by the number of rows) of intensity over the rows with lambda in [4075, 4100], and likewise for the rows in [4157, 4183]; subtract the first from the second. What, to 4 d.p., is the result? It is 0.0261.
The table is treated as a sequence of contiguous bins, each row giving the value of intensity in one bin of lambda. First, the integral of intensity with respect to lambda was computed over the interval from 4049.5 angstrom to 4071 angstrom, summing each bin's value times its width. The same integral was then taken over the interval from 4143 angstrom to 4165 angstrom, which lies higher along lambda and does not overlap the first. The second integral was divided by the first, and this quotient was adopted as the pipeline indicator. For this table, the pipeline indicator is 1.02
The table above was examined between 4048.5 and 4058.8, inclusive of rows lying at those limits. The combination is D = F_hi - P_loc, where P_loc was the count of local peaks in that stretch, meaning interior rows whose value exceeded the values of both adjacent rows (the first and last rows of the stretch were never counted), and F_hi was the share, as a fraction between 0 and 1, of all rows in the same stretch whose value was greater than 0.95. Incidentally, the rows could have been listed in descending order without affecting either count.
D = -2.4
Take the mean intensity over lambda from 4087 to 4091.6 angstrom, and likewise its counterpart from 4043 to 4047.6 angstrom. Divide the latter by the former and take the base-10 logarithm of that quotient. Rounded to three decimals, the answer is -0.019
